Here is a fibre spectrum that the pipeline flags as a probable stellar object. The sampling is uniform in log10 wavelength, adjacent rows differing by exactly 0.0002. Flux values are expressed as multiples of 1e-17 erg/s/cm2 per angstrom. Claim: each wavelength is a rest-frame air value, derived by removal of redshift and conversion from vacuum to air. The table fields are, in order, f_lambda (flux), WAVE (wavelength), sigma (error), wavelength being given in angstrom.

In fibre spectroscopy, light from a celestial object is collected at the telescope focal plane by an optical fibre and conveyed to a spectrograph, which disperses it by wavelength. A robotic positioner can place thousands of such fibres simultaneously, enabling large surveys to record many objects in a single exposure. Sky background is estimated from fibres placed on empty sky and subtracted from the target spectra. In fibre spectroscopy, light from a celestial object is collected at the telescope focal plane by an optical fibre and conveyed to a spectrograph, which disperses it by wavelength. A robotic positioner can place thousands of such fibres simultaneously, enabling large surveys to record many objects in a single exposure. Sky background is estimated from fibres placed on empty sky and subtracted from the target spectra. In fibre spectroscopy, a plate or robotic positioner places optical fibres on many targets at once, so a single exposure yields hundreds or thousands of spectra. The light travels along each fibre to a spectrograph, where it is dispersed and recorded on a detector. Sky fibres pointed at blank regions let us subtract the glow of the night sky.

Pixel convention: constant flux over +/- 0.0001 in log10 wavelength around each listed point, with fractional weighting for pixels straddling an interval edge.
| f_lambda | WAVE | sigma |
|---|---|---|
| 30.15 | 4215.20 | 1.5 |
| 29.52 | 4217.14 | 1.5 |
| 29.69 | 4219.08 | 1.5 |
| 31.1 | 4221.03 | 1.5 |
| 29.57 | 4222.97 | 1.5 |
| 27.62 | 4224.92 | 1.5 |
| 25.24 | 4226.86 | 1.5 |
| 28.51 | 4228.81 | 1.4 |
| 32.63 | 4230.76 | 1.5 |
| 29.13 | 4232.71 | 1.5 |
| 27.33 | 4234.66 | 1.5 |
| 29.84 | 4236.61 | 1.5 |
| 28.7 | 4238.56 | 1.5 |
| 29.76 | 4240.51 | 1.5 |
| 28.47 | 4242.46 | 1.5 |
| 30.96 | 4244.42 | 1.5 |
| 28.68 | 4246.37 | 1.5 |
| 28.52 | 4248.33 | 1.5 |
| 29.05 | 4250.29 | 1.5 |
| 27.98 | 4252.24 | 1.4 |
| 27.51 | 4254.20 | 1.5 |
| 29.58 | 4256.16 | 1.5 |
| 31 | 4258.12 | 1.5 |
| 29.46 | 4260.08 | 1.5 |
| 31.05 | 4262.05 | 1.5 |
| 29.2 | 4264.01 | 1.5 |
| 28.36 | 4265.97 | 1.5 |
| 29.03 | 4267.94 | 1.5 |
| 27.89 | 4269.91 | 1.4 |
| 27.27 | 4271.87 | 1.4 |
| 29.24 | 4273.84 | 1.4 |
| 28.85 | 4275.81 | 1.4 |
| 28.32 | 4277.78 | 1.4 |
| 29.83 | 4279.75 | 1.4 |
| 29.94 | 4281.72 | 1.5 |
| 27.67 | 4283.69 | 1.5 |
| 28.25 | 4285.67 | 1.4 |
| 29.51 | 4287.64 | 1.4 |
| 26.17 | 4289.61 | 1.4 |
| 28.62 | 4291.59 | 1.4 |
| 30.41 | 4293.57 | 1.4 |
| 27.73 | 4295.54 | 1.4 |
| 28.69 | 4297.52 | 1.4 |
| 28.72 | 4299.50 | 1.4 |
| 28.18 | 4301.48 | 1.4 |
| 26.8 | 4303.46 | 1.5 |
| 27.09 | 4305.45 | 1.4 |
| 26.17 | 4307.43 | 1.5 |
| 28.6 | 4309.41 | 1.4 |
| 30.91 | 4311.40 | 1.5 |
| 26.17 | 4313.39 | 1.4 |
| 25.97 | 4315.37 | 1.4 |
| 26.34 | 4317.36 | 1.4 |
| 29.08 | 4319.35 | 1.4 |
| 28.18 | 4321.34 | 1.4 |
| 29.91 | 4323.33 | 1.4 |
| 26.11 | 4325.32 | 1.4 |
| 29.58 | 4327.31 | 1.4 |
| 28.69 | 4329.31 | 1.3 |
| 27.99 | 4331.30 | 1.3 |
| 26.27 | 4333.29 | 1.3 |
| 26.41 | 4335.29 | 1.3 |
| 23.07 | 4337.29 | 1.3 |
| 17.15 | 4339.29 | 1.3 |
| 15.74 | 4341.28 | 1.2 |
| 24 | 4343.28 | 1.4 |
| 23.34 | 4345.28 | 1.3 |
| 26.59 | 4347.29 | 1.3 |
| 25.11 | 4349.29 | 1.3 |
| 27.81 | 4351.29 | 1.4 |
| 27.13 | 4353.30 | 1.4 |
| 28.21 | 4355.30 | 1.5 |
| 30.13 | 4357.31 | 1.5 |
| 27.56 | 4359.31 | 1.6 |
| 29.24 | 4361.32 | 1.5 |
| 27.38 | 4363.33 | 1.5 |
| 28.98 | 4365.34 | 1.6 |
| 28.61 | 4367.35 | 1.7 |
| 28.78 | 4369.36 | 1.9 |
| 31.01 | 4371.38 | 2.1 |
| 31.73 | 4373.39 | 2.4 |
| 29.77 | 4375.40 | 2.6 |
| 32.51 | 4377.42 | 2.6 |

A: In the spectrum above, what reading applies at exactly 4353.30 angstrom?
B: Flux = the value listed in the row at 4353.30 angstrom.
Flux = 27.13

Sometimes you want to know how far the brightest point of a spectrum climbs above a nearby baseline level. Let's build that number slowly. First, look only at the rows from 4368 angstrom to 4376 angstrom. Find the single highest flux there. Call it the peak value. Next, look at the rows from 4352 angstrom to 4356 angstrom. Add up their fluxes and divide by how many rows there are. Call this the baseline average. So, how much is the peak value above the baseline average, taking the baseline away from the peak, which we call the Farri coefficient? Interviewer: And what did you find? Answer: 4.1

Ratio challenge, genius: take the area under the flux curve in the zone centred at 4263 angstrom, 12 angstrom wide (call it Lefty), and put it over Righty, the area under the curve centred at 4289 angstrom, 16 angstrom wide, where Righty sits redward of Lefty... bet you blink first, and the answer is 0.8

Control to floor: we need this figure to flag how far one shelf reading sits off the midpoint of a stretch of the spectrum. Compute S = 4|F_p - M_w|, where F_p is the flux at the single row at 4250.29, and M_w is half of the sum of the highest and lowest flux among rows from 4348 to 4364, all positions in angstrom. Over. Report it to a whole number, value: 6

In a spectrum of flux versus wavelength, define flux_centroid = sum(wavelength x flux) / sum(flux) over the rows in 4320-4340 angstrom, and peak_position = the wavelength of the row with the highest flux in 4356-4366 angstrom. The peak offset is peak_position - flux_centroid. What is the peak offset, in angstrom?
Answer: 27.6 angstrom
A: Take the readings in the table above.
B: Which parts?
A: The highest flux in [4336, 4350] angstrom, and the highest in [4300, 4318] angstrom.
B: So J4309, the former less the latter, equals -4.3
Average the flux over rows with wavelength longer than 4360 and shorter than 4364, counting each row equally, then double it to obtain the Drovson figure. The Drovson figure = 56.6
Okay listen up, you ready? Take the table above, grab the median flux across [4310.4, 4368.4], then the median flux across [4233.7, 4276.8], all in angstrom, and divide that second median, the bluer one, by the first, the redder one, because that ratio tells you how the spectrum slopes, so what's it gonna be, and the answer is 1.06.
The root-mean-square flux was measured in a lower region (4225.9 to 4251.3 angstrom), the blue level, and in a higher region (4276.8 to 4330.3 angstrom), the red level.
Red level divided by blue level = 0.973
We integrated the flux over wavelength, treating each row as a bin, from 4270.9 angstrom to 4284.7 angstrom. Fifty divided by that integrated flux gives 0.126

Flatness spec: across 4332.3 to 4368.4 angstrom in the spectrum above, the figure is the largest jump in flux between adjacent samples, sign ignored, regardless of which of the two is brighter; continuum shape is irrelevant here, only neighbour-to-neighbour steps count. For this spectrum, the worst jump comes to 8.3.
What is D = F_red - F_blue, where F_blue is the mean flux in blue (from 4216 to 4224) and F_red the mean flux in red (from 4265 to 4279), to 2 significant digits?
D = -1.5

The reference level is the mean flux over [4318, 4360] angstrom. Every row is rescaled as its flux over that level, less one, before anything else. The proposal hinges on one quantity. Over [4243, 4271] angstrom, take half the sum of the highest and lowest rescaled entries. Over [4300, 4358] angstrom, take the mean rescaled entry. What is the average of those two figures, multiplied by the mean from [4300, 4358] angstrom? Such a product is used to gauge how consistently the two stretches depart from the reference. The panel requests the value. 0.001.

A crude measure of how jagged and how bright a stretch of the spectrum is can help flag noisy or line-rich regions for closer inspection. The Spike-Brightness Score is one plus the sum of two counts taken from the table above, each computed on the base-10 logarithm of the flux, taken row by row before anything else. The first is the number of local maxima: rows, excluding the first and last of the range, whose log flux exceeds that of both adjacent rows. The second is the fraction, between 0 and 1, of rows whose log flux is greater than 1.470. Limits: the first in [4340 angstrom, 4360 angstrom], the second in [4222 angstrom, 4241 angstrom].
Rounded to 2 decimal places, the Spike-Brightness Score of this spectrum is 5.40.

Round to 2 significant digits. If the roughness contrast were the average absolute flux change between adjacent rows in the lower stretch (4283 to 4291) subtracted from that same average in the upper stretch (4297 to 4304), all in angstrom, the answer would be -1.1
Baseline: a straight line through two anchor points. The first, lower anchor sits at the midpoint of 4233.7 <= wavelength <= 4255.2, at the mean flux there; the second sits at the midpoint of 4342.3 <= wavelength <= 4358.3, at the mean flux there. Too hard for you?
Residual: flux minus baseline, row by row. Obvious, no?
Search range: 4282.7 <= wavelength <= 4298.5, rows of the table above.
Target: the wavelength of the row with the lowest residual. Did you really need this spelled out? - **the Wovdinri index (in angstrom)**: 4289.61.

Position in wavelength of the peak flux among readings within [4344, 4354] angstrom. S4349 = 4351.29 angstrom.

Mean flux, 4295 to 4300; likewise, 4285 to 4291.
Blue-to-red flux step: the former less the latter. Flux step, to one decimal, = 0.4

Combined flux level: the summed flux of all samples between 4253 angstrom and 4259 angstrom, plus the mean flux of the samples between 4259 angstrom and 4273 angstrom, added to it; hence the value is 117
